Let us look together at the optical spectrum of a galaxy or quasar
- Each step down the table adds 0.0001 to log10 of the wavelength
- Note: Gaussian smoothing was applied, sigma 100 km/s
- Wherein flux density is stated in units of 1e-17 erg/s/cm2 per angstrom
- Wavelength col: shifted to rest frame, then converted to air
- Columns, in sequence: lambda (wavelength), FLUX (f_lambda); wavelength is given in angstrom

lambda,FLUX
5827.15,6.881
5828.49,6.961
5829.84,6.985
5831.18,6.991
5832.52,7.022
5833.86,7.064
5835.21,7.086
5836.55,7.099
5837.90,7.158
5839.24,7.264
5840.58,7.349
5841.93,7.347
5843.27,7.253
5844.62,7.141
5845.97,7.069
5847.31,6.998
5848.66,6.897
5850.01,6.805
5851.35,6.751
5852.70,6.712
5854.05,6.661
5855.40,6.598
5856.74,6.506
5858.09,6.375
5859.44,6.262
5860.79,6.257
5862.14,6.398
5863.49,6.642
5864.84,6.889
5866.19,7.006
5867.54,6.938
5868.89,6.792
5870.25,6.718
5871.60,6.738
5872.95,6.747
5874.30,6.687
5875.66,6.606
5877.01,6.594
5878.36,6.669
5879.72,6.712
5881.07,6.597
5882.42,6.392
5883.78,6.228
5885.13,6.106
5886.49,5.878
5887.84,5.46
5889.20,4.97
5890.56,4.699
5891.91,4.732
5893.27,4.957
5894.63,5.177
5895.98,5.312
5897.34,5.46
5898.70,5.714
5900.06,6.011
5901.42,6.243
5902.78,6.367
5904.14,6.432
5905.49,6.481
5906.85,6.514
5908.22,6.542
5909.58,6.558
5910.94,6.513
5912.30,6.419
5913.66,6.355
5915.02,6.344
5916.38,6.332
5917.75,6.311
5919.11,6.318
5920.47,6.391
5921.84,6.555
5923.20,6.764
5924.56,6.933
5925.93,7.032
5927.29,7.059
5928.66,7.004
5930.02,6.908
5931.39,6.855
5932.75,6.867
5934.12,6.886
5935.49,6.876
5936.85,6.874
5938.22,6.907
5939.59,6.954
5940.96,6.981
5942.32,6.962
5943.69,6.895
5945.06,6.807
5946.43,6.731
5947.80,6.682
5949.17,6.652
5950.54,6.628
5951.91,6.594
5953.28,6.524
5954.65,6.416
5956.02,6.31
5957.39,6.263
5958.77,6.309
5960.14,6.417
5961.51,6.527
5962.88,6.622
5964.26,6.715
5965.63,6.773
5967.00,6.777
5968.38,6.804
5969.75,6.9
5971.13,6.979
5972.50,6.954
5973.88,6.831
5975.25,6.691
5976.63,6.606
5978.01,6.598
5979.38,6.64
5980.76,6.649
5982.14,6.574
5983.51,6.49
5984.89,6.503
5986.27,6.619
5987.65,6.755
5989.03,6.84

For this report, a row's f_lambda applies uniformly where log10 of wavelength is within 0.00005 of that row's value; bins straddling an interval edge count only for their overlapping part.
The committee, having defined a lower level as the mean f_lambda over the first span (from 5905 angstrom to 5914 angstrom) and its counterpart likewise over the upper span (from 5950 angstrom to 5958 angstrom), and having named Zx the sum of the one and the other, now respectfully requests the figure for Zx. 12.9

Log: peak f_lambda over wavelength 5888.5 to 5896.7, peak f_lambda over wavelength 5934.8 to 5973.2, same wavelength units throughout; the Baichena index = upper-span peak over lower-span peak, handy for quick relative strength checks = 1.31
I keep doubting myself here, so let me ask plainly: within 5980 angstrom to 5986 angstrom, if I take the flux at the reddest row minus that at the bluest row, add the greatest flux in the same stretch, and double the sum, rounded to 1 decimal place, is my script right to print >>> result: 13.0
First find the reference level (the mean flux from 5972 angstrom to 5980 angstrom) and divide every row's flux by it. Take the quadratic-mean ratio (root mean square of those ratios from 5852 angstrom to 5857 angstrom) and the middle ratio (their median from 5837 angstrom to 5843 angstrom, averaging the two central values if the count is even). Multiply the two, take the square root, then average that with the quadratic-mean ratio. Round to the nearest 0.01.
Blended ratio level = 1.01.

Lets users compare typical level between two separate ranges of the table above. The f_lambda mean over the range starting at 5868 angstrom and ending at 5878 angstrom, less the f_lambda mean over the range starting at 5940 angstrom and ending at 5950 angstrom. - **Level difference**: -0.12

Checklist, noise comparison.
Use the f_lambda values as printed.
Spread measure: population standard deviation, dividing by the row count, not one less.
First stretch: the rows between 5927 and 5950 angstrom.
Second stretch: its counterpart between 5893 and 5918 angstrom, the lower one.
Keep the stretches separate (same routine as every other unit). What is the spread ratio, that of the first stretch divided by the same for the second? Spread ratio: 0.21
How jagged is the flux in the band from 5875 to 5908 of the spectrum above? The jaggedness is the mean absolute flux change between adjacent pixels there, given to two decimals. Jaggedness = 0.17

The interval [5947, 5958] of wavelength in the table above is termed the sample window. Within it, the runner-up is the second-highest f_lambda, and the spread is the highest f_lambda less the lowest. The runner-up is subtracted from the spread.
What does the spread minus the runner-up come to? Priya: -6.23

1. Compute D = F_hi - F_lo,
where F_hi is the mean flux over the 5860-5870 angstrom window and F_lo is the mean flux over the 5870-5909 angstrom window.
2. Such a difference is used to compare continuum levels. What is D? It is 0.64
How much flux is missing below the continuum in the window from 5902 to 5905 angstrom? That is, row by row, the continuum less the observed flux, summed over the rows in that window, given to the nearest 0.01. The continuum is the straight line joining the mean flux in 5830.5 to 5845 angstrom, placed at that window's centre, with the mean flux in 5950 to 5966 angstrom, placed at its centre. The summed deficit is 0.81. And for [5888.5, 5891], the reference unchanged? 4.09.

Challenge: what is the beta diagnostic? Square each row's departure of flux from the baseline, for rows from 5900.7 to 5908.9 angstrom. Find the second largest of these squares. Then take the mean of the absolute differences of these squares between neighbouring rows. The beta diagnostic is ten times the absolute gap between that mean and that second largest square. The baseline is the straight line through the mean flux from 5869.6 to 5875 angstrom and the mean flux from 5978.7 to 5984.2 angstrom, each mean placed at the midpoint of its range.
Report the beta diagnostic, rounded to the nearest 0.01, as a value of 0.65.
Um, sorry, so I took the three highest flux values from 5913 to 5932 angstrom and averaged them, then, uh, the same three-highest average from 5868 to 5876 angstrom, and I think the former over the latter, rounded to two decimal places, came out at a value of 1.04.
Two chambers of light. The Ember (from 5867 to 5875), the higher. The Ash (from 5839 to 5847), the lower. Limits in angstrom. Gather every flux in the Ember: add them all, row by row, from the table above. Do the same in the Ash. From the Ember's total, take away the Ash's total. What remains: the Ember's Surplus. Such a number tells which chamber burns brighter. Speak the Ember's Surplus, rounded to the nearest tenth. -2.8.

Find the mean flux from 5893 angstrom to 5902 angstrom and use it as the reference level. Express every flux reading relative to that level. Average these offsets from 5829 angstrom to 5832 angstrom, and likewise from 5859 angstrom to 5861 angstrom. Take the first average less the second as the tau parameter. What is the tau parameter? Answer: 0.73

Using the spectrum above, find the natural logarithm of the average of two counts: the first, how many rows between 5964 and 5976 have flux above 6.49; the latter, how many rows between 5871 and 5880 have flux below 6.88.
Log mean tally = 2.1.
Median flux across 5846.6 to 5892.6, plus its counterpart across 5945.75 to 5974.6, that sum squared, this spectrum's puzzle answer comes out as 176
